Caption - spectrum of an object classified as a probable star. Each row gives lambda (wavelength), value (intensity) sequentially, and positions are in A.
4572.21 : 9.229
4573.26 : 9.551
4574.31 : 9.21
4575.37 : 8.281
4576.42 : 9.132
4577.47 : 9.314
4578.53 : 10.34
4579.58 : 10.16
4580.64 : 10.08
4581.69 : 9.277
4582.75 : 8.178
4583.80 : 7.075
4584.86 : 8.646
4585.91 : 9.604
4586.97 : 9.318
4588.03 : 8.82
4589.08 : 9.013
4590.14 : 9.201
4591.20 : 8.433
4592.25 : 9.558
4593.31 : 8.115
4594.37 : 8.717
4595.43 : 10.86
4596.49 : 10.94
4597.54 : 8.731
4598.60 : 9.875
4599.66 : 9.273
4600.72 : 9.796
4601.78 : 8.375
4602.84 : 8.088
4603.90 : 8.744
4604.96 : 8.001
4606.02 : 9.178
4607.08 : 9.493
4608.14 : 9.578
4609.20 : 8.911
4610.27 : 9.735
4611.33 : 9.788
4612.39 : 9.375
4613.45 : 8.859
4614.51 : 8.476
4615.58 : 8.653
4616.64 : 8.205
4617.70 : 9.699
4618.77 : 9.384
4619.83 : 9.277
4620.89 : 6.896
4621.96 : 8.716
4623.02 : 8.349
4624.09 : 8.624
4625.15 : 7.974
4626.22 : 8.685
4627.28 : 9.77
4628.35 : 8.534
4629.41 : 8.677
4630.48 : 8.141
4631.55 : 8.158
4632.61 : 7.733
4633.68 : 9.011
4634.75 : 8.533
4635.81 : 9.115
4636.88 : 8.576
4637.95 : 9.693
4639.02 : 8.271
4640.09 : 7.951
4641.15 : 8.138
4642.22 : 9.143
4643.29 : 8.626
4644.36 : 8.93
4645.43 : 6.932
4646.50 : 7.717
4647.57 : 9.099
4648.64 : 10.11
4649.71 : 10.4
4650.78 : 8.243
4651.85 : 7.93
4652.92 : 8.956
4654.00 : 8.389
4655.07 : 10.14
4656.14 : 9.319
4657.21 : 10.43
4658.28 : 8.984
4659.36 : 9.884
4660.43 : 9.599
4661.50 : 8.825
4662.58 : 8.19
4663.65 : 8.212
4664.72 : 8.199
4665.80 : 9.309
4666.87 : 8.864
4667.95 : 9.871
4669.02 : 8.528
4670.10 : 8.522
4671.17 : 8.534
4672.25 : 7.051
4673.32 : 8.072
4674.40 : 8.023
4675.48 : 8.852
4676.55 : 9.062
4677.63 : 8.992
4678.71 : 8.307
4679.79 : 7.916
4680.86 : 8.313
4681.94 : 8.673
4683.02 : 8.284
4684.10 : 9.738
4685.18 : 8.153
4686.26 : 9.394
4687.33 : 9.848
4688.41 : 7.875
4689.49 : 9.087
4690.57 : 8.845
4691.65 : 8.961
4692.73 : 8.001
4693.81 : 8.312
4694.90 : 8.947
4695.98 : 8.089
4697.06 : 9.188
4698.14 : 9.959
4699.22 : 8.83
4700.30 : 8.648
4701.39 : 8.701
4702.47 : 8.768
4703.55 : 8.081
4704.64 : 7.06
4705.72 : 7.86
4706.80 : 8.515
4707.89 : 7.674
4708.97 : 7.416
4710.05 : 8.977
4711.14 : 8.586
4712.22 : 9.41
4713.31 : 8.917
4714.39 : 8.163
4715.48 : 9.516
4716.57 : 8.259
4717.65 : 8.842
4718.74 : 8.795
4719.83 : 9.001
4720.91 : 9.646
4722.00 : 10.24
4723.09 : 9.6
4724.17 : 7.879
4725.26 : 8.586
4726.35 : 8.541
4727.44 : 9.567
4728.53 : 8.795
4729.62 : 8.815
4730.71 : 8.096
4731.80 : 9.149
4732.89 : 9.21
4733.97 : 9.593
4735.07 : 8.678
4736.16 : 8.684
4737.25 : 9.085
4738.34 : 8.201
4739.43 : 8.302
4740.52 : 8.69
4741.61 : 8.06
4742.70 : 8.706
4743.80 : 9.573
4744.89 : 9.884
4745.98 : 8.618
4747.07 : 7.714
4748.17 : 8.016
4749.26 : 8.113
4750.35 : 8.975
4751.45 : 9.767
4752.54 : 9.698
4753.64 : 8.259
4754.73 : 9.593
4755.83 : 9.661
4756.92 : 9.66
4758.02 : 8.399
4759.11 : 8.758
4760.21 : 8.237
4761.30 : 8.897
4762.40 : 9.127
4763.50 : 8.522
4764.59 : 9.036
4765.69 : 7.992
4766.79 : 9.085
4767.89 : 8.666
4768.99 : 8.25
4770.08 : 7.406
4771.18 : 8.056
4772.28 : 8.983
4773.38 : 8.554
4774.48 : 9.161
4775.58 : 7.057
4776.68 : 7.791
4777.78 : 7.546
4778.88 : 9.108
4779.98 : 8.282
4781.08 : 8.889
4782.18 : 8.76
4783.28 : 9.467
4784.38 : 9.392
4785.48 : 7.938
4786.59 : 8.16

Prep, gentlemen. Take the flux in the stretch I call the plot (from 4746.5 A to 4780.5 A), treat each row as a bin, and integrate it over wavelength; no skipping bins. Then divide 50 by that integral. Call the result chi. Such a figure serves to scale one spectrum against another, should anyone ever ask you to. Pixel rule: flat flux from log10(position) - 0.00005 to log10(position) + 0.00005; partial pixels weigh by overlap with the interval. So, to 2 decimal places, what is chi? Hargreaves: 0.17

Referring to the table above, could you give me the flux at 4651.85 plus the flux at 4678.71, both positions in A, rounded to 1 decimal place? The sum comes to 16.2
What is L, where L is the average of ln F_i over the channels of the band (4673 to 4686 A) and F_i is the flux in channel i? 2.14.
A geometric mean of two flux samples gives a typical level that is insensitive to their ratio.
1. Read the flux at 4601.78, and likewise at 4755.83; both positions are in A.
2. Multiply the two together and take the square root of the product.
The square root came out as 9.0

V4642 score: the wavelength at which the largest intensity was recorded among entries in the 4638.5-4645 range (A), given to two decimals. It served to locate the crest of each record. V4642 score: 4642.22 A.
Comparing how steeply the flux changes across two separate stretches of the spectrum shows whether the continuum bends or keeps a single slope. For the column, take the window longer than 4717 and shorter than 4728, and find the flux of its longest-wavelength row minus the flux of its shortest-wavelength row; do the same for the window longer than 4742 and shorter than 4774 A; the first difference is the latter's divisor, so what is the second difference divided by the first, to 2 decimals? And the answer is -0.21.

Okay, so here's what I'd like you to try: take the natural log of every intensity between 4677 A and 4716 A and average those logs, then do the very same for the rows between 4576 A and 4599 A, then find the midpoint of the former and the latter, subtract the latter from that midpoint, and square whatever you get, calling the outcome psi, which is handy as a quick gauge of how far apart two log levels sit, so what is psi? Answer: 0.0012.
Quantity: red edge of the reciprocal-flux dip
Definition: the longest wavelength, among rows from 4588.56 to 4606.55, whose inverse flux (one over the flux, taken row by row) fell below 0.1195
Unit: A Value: 4606.02 A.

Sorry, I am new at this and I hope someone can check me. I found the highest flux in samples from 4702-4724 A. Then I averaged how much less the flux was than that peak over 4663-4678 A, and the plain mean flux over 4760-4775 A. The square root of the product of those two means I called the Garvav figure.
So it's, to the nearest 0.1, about 3.8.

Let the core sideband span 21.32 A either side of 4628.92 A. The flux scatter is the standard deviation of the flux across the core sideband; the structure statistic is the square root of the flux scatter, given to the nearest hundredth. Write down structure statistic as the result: 0.88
